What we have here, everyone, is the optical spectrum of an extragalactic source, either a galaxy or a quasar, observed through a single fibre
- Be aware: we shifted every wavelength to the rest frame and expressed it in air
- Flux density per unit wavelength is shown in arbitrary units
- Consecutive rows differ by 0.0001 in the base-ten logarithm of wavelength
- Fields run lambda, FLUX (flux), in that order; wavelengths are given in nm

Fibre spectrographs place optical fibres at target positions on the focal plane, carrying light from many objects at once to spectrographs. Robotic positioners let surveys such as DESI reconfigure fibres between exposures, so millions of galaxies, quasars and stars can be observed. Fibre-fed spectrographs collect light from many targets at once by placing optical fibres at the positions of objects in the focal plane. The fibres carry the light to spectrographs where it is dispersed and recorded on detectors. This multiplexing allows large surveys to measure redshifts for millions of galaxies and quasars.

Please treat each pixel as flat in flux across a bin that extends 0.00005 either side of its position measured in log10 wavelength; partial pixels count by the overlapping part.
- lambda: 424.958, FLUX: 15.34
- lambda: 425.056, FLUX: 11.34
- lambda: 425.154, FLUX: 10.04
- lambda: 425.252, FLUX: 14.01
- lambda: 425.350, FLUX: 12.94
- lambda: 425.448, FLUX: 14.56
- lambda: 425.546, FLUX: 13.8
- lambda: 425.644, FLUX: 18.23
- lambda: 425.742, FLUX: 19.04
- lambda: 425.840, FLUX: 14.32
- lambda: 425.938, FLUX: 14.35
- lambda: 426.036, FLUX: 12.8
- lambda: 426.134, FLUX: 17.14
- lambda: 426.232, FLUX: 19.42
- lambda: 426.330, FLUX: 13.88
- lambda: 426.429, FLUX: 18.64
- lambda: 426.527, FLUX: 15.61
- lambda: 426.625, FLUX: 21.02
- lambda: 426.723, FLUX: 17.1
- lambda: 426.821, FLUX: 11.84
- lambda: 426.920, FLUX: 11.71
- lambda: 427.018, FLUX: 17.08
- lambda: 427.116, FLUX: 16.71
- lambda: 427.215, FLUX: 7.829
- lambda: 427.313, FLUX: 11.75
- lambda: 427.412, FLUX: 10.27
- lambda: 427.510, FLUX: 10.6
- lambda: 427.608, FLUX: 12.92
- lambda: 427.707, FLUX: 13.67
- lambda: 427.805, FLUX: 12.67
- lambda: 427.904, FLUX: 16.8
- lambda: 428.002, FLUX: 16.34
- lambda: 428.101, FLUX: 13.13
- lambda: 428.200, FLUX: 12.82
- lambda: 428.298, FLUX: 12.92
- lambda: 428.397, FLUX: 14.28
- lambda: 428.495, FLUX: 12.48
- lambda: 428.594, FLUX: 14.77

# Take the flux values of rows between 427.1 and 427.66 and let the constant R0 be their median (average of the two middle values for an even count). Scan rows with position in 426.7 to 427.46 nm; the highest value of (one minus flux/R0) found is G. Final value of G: 0.30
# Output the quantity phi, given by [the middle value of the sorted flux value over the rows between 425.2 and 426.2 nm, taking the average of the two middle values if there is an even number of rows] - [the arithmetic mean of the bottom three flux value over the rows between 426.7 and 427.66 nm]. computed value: 4.8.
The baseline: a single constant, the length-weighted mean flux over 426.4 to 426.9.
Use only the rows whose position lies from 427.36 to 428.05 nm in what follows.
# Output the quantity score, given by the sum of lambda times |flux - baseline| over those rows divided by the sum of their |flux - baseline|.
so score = 427.58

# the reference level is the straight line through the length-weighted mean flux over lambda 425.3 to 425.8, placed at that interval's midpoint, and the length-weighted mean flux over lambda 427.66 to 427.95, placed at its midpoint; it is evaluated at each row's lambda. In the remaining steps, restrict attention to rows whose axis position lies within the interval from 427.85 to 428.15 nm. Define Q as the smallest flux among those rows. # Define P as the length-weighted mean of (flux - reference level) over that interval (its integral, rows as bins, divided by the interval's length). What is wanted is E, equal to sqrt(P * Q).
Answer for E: 3.9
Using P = 1.1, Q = 13.13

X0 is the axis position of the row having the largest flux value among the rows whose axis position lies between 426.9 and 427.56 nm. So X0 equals 427.018 nm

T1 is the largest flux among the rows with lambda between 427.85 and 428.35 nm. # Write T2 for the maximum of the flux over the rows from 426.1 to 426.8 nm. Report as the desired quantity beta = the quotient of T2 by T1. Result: 1.3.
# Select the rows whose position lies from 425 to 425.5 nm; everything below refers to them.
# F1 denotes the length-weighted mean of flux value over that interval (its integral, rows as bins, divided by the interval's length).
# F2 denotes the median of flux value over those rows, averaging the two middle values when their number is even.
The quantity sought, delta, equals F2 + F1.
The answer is 26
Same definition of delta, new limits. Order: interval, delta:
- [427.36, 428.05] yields 26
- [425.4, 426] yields 30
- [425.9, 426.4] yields 30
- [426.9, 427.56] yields 24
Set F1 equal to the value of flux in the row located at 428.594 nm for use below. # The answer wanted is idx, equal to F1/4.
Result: 3.7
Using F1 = 14.77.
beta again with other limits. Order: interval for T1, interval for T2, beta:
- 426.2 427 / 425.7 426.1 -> 0.9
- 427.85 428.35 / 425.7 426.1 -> 1.1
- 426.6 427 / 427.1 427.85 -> 0.8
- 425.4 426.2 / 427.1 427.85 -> 0.9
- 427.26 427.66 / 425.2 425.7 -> 1.4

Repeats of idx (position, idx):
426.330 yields 3.5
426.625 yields 5.3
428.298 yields 3.2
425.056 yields 2.8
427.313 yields 2.9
